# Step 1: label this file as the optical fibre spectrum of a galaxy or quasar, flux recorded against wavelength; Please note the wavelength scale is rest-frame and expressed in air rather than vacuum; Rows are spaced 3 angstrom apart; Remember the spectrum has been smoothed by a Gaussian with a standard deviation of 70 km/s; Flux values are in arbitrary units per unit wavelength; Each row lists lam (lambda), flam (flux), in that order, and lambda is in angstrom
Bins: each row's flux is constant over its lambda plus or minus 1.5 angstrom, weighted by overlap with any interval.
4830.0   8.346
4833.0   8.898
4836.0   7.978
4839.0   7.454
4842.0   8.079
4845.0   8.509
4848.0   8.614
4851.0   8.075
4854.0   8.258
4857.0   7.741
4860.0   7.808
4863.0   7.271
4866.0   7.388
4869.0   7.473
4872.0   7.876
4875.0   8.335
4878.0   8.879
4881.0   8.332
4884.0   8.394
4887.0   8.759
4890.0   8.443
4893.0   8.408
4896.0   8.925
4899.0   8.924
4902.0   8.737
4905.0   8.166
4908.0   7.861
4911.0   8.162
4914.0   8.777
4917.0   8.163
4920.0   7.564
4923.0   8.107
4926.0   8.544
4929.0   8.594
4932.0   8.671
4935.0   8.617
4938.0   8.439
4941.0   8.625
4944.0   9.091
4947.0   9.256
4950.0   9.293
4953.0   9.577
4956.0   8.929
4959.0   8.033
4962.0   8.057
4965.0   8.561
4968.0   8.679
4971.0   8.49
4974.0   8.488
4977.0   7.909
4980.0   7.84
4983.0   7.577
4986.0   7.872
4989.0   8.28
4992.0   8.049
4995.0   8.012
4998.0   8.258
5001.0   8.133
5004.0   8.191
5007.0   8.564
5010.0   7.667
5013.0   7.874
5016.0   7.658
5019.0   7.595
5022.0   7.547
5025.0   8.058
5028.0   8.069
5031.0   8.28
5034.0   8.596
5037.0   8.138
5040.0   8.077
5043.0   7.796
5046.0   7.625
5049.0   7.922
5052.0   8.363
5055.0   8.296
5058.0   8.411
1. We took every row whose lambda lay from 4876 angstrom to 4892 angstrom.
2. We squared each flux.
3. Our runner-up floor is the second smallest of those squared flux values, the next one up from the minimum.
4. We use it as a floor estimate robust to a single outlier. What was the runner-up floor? 70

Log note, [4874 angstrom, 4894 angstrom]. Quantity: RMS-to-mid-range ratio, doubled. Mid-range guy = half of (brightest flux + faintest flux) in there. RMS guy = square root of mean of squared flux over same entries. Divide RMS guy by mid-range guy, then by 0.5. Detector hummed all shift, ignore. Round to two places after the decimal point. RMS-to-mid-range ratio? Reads 1.98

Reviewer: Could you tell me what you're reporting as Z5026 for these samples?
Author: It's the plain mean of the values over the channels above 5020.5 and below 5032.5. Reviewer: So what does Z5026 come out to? 7.99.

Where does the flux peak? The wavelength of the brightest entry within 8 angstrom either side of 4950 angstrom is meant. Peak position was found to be 4953.0 angstrom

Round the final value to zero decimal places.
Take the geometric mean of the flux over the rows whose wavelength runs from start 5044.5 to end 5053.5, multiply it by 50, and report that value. 398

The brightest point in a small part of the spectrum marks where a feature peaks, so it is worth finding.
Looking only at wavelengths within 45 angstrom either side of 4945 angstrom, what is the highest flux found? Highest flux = 9.577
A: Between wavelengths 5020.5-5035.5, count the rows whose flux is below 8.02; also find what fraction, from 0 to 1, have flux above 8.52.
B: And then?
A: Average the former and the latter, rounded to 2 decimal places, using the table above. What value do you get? 0.60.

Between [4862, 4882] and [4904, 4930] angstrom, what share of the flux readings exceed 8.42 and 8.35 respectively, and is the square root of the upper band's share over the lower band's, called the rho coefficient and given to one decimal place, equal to 1.5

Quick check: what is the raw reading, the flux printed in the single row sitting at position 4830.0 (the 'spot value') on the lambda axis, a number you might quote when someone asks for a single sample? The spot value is 8.346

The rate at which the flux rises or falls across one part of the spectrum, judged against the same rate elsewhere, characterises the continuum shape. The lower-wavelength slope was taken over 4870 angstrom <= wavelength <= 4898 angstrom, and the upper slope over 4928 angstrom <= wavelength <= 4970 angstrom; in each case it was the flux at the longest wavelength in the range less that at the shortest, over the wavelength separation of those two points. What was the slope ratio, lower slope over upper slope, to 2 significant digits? 20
